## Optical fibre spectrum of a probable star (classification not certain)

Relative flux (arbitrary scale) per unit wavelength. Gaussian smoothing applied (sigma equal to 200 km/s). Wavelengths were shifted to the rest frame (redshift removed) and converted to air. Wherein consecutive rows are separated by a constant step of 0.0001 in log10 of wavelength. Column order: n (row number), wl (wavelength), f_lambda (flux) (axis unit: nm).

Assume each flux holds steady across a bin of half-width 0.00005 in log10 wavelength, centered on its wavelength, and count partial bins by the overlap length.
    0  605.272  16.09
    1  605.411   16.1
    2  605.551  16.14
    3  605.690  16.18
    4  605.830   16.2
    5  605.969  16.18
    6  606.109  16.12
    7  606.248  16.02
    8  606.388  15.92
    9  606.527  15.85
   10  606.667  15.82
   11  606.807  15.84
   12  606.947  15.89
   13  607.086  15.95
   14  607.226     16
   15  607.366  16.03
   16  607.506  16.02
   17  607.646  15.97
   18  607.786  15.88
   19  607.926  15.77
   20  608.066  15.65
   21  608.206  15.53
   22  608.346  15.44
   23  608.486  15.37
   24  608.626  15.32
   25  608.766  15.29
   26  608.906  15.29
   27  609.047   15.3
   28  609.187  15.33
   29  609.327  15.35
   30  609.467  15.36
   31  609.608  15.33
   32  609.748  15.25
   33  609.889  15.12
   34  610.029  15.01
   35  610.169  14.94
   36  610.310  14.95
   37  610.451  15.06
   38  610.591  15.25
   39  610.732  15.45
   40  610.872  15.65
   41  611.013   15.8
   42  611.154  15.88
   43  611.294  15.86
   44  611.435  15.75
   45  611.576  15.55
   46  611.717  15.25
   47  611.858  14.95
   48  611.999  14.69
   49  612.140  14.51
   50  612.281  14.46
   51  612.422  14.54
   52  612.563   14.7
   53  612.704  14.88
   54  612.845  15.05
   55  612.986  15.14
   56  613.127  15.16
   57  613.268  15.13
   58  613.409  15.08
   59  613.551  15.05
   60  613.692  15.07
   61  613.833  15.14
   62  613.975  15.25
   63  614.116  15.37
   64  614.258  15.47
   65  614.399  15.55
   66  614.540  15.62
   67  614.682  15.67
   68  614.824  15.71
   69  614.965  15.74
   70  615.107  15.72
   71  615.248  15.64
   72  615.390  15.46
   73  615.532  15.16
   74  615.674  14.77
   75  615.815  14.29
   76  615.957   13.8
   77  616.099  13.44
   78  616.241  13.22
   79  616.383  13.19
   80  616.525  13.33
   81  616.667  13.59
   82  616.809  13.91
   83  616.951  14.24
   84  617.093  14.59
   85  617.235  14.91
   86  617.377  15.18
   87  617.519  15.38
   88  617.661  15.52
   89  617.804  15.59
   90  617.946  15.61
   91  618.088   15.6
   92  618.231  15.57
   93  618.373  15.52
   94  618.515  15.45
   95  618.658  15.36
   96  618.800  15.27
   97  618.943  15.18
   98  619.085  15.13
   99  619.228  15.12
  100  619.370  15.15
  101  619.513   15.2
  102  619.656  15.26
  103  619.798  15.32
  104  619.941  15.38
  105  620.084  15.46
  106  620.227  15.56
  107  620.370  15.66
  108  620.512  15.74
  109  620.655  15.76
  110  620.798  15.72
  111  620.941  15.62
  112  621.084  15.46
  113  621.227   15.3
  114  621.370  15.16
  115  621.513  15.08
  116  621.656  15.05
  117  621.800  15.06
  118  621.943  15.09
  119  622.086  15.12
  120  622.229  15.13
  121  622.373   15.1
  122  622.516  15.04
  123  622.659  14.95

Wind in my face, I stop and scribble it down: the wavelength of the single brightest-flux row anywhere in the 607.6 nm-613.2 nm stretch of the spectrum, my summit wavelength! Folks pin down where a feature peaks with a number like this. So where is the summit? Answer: 607.646 nm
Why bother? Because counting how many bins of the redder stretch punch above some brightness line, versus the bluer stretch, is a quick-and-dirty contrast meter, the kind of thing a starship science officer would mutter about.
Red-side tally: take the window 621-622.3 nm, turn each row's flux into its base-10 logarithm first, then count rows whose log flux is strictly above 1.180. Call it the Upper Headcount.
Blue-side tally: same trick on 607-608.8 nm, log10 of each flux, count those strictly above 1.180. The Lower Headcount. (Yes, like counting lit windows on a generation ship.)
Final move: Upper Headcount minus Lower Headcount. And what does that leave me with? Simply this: -10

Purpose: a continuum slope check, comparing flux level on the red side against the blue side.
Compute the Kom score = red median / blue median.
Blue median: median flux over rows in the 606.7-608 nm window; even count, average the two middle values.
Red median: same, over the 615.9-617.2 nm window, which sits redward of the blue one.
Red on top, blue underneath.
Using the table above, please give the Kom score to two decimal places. 0.85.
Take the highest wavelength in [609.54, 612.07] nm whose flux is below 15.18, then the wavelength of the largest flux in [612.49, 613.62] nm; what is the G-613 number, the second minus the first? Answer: 1.13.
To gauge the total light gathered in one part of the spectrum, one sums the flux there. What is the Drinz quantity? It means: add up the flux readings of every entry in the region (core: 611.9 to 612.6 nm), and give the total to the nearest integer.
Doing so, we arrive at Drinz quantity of 73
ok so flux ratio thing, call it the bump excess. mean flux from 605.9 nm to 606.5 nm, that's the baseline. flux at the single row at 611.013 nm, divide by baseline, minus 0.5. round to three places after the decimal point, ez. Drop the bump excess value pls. 0.484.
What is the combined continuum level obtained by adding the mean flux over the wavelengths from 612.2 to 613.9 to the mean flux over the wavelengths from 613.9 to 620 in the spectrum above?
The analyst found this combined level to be 30.0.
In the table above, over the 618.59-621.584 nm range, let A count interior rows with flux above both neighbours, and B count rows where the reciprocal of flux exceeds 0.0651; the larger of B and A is 12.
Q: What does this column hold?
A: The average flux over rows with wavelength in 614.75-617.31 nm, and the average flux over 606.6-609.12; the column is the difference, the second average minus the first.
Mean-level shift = 1.2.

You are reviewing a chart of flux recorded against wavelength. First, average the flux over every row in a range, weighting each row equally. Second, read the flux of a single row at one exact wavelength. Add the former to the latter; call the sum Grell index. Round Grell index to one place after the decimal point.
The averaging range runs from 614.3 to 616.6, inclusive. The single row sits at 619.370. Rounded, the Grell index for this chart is 29.9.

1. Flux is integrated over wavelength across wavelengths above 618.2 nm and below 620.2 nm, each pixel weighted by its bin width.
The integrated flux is 30.6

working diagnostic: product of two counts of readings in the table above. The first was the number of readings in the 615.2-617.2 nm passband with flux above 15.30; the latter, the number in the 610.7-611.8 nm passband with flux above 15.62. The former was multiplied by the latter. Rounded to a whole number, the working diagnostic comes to 10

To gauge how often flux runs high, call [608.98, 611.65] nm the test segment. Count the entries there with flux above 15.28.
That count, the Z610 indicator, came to 12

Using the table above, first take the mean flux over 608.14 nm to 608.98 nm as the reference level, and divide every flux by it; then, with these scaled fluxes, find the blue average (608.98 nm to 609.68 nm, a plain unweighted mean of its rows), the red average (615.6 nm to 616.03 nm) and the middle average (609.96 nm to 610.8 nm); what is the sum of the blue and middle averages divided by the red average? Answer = 2.13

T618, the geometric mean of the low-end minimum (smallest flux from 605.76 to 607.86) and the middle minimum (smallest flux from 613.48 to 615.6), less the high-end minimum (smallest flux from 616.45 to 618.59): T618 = 2.1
